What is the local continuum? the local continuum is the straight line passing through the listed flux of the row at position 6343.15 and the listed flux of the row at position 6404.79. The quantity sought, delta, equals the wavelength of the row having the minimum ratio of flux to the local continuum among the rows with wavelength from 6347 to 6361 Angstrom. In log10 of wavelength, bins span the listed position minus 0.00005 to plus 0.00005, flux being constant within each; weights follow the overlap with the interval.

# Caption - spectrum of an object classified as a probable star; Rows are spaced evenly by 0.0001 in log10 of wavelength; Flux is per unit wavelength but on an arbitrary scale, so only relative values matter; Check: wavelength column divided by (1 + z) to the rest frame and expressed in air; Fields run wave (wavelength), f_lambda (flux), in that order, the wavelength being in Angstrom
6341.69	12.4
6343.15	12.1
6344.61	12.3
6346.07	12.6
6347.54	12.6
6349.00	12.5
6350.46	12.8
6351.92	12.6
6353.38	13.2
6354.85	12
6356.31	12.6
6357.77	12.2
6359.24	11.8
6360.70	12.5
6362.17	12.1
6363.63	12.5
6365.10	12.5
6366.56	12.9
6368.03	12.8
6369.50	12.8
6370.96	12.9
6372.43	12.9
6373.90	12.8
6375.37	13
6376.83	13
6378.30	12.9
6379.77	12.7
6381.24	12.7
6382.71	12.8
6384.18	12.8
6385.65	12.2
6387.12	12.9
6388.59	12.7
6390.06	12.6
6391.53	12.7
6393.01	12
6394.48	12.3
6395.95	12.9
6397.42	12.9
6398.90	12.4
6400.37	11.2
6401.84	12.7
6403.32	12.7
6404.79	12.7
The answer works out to 6359.24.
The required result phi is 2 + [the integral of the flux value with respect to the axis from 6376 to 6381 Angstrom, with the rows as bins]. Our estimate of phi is 66.32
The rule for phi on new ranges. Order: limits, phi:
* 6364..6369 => 65.52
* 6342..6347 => 63.67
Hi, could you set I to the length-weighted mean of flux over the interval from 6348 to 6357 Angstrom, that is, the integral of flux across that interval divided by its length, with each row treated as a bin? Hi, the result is 12.6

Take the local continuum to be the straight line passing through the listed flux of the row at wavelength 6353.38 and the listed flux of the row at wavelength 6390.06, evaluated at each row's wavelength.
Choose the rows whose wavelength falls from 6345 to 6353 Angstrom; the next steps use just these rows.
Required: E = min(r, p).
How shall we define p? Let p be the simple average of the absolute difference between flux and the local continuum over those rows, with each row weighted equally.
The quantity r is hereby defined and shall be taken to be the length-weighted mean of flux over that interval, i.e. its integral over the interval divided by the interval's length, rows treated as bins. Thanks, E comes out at 0.7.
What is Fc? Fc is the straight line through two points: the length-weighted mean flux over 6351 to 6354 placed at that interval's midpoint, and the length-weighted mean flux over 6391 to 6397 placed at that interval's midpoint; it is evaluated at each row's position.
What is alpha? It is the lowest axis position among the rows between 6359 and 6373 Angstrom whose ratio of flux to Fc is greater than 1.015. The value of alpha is 6372.43 Angstrom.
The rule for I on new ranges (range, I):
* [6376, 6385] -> 12.8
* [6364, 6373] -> 12.8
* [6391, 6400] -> 12.5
